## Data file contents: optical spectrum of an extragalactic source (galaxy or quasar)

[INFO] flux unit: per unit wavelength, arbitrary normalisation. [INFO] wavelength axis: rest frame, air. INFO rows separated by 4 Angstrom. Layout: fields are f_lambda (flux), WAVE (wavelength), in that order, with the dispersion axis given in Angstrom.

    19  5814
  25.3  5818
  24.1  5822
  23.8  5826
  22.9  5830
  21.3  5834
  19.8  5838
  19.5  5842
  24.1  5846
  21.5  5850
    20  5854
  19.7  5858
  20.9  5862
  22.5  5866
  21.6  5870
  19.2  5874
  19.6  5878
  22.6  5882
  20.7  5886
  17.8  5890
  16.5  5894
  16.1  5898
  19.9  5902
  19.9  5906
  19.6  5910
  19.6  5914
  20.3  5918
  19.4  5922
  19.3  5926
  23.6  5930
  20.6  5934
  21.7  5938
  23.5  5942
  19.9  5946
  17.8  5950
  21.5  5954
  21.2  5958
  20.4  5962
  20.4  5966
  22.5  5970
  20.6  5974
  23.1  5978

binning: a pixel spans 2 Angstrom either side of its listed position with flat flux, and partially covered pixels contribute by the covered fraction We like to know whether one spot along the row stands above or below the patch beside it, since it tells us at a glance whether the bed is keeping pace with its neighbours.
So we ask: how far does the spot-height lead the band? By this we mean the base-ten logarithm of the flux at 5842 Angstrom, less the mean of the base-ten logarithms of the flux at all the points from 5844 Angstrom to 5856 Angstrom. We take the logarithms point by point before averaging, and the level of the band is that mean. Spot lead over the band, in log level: -0.05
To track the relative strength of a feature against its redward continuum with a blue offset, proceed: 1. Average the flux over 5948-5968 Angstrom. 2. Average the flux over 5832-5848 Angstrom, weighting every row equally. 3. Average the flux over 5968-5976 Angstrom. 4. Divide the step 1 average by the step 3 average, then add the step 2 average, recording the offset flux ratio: 22.1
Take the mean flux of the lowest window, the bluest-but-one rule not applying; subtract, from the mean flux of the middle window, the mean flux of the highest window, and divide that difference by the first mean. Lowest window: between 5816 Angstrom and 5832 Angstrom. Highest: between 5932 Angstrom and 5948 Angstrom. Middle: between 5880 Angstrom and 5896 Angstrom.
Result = -0.084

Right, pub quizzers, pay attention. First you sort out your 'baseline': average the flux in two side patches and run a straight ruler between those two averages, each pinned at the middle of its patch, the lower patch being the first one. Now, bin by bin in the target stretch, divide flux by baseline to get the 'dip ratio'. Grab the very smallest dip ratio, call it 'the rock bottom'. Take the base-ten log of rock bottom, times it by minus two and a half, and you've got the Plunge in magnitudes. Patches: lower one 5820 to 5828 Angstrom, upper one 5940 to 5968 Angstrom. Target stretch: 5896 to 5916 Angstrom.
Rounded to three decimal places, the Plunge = 0.343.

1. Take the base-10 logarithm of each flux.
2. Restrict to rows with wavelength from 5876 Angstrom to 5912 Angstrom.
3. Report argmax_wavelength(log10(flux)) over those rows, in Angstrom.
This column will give 5882 Angstrom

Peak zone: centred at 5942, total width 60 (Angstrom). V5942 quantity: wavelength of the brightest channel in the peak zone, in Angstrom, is 5930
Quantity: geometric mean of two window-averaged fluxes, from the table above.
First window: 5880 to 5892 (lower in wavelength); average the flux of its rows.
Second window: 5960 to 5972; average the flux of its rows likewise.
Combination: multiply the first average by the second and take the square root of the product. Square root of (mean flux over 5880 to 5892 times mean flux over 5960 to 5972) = 20.7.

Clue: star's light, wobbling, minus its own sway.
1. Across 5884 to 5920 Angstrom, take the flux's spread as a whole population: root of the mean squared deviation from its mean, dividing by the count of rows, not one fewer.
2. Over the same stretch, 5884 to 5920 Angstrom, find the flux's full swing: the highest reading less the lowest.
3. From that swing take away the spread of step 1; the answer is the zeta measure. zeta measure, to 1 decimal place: 3.0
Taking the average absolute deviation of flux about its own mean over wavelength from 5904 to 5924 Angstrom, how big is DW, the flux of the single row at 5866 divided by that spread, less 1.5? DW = 81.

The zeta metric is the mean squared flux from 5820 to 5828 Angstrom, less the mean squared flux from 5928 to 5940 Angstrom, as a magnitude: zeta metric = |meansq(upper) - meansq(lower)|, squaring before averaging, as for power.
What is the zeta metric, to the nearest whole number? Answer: 90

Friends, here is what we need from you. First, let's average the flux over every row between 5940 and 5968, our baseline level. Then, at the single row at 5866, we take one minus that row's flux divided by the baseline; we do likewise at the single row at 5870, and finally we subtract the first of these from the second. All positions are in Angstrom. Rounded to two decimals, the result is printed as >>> 0.04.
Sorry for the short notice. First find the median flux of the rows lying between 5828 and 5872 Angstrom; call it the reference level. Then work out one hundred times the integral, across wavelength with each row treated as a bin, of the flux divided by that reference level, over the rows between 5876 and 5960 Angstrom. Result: 7908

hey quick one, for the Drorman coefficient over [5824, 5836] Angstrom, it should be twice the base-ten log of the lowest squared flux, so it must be 5.31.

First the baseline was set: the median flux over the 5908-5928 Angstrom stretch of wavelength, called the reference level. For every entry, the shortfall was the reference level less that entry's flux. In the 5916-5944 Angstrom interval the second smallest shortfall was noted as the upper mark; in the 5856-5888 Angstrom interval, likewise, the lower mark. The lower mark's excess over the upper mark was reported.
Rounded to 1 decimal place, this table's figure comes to 1.0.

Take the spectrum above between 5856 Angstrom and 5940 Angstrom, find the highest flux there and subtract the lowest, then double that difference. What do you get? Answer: 15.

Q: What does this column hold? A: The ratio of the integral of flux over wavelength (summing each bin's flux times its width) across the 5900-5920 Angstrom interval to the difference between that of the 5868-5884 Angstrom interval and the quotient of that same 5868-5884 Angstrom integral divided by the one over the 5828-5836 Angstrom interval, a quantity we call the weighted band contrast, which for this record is 1.20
